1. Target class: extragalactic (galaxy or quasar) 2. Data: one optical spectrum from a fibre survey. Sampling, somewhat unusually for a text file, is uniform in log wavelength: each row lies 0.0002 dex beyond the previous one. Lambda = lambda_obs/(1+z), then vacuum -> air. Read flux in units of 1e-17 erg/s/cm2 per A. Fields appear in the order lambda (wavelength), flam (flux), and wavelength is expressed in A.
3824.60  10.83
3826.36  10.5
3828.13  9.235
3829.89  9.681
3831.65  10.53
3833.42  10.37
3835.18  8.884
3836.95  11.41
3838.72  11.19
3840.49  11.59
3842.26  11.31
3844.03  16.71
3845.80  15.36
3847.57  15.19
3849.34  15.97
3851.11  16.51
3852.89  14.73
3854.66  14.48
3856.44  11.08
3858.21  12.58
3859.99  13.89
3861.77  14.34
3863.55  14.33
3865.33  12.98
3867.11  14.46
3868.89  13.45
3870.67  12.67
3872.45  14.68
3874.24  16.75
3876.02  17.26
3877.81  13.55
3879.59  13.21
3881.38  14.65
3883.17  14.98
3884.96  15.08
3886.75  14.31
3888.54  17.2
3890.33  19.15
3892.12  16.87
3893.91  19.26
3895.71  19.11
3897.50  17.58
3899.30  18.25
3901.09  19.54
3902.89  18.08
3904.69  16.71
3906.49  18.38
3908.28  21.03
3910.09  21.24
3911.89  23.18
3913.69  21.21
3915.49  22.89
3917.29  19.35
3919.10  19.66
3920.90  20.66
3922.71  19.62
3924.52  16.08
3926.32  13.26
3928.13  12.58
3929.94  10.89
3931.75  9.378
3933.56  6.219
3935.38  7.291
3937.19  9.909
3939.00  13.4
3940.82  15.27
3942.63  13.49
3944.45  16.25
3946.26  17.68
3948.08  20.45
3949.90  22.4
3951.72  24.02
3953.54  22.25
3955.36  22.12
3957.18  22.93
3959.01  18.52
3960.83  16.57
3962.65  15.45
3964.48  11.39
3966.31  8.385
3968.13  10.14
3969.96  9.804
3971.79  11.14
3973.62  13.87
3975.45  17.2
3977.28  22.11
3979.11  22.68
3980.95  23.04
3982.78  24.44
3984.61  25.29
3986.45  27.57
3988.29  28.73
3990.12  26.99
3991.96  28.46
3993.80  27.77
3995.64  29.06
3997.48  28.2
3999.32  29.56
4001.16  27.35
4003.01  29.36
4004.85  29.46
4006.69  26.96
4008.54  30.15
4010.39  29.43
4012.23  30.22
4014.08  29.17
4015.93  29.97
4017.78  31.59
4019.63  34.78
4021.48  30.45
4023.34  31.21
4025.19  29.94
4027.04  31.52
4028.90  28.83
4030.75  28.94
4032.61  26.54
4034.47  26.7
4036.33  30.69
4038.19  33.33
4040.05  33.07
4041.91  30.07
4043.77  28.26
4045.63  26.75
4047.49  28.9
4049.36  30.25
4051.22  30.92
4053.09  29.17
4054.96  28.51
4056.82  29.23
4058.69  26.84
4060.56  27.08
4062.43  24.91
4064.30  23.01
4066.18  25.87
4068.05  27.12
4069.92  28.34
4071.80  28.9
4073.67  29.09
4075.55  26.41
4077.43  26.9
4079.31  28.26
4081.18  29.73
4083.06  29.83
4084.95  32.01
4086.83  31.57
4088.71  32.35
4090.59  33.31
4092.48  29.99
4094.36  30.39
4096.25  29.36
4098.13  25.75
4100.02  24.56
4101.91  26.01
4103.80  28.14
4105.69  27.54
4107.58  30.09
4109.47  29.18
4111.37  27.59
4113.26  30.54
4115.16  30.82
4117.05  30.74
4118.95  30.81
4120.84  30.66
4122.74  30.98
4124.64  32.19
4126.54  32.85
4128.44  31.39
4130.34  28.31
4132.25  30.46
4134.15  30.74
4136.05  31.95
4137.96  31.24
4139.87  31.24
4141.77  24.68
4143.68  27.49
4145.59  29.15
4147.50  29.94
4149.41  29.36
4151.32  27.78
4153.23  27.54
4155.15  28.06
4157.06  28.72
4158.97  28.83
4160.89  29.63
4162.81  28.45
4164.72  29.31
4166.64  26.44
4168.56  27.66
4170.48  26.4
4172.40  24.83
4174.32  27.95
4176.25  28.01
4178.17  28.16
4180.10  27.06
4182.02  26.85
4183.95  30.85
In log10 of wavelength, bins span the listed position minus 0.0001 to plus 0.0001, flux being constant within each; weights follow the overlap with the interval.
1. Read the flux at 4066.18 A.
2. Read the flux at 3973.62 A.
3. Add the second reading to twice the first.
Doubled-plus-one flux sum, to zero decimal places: 66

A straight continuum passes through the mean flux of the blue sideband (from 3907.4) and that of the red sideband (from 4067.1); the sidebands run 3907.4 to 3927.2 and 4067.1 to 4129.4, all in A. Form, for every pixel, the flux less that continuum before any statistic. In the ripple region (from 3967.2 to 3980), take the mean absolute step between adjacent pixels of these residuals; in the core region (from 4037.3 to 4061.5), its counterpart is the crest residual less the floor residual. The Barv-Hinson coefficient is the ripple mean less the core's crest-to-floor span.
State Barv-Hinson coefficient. -5.4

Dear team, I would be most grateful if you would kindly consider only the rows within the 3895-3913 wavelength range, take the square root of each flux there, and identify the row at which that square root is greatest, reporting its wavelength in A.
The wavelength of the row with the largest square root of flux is 3911.89 A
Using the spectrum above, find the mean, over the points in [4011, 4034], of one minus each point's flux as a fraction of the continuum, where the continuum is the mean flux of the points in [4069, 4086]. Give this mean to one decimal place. 0.0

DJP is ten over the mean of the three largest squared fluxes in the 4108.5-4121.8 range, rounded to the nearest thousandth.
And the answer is 0.011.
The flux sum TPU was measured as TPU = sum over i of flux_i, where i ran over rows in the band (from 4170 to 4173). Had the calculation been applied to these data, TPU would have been 51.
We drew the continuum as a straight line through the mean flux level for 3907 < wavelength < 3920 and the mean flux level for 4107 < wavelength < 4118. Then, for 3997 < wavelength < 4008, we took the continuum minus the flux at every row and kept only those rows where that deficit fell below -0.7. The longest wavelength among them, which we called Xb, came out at 4006.69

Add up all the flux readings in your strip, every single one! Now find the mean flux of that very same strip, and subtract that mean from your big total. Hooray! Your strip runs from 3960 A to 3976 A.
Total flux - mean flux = 101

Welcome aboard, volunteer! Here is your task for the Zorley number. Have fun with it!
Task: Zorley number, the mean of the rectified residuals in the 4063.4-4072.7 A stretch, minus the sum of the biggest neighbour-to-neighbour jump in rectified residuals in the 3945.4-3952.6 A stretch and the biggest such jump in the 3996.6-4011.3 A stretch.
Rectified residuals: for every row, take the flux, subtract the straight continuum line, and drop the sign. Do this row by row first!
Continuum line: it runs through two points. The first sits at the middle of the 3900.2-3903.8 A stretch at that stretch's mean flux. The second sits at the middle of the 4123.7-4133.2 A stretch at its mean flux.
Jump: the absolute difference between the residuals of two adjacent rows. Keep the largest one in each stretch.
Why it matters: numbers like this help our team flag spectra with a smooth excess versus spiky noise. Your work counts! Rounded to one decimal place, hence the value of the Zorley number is -4.1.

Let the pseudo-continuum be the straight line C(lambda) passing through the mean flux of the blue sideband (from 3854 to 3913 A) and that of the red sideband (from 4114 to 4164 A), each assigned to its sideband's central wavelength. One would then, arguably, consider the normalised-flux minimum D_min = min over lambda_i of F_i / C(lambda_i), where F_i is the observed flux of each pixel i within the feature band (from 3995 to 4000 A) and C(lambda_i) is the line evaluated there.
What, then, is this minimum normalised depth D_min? 1.3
